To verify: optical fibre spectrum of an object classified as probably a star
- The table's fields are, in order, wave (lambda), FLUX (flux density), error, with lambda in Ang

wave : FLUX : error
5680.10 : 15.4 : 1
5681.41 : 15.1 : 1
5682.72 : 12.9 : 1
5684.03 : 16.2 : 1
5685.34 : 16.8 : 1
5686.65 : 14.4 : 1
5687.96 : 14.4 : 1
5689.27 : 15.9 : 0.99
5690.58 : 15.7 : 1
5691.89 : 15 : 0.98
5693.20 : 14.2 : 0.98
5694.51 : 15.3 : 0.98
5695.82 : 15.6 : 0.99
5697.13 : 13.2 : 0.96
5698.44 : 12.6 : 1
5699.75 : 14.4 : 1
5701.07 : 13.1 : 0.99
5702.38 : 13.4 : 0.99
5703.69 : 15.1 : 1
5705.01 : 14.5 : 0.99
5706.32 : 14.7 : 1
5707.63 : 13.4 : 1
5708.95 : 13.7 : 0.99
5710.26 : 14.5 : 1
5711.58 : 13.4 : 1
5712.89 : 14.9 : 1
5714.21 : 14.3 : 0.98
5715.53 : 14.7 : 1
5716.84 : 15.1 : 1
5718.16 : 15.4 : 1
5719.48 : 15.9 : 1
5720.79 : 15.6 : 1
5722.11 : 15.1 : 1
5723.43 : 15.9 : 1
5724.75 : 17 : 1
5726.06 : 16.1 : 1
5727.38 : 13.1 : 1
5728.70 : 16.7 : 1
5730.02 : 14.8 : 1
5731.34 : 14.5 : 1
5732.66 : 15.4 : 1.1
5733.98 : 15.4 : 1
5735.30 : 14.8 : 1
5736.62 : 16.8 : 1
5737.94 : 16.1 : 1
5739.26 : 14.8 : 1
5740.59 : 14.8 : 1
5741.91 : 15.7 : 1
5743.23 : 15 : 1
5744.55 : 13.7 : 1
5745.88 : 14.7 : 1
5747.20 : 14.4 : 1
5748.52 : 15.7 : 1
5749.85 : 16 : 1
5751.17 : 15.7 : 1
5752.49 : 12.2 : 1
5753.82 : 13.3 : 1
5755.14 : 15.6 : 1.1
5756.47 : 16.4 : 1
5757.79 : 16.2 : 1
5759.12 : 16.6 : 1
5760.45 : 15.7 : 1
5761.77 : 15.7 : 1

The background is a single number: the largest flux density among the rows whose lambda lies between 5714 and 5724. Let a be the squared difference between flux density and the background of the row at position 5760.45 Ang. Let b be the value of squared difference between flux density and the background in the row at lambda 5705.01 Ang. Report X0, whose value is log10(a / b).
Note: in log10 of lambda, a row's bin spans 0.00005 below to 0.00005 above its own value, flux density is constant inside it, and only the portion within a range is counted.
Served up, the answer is -2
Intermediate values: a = 0.0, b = 2.0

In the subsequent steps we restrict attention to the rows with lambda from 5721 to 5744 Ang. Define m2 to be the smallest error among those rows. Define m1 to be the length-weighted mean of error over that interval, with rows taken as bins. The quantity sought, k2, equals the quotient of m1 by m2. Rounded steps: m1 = 1.01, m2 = 1.000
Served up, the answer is 1.01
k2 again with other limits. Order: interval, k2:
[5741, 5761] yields 1.01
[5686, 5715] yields 1.03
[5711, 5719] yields 1.02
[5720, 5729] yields 1.00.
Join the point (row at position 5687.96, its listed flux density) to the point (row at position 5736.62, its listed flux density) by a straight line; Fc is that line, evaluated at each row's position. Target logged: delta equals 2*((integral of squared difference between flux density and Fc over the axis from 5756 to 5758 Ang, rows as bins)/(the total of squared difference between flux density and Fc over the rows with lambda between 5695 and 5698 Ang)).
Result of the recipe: 3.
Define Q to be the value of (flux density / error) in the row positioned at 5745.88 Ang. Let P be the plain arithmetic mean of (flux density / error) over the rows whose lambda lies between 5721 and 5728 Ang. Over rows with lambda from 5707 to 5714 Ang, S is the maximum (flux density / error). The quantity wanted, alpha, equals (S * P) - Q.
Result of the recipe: 215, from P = 15.4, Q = 14.7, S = 14.90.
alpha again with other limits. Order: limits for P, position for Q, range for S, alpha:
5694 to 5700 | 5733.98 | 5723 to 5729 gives 230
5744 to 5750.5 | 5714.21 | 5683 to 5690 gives 236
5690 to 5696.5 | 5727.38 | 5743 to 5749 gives 228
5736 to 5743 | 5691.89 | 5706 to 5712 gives 215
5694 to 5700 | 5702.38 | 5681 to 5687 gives 229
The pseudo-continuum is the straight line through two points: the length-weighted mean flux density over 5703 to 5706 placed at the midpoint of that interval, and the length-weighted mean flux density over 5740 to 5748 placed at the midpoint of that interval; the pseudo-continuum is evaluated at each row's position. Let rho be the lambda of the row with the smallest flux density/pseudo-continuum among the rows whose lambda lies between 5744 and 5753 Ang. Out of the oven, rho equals 5752.49 Ang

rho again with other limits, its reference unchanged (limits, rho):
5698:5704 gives 5698.44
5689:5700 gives 5698.44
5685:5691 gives 5686.65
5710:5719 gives 5711.58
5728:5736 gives 5731.34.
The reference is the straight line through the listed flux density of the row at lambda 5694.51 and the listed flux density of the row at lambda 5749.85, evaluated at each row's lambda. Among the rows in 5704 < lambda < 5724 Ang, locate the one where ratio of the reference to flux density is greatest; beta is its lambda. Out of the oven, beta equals 5711.58 Ang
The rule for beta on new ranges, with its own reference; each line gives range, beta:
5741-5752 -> 5744.55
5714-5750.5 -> 5727.38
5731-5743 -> 5731.34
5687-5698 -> 5697.13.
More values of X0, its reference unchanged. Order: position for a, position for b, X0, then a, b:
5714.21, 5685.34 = 0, 2.6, 0.8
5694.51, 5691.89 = 0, 0.4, 0.8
